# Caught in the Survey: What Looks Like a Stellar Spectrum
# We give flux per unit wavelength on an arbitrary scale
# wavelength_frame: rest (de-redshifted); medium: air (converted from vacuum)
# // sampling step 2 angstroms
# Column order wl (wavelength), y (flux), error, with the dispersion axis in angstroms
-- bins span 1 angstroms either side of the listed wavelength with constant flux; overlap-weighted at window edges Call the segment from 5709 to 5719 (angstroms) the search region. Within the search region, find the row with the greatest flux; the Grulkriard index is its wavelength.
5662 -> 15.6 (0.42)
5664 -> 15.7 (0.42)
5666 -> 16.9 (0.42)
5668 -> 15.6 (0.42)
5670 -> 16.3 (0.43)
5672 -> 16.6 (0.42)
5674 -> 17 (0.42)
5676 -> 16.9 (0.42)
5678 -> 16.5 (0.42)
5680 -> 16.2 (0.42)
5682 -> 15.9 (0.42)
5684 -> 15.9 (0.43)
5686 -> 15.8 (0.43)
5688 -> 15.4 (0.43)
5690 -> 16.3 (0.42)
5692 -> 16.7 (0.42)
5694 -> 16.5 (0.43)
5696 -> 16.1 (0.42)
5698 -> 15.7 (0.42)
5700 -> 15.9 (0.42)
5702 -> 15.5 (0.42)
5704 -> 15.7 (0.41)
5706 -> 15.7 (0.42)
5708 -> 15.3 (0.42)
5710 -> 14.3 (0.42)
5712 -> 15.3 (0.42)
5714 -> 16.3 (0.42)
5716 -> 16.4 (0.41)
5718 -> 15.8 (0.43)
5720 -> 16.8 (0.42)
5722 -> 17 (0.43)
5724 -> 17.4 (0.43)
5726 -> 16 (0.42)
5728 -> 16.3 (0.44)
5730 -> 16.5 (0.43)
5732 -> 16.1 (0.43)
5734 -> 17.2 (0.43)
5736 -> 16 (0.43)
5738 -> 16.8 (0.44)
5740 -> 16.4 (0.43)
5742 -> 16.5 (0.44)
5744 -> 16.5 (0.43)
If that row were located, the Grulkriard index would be 5716 angstroms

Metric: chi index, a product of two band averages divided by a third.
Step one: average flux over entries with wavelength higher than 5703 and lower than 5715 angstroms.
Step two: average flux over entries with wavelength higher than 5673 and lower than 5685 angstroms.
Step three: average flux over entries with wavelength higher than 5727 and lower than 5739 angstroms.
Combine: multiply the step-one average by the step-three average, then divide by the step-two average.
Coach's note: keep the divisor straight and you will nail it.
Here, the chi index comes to 15.5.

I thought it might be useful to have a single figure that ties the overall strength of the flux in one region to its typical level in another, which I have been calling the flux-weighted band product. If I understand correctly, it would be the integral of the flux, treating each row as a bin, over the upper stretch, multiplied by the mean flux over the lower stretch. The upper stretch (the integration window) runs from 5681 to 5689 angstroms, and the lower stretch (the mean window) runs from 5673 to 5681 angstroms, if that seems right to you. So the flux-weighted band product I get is 2098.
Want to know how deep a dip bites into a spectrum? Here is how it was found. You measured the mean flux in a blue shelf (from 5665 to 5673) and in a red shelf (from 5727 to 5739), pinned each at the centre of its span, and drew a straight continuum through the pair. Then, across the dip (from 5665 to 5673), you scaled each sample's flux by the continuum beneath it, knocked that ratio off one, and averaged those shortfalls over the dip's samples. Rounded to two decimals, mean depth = 0.00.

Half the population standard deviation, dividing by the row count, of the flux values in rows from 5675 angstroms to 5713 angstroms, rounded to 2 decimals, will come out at 0.29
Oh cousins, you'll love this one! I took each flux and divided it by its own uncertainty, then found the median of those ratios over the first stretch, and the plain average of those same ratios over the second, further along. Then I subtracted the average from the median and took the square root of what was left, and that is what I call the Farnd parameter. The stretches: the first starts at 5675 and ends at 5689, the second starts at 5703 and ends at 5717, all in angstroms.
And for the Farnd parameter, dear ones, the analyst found 0.72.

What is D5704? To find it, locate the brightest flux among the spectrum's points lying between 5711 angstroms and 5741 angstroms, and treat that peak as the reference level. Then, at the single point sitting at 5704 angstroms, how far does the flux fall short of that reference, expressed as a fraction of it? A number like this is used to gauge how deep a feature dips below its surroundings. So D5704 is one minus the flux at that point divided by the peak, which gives 0.10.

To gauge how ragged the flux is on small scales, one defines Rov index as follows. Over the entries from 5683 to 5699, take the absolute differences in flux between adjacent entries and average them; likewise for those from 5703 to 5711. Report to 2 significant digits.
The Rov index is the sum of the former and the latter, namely 0.87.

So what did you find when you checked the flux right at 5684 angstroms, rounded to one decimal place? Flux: 15.9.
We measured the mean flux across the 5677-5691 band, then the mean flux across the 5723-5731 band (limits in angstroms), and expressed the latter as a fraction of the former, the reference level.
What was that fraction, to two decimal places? 1.03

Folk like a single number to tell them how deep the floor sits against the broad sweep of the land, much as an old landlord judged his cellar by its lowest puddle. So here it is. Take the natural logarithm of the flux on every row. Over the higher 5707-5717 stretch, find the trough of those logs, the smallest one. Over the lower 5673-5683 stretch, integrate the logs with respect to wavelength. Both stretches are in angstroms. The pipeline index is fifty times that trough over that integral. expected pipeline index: 4.75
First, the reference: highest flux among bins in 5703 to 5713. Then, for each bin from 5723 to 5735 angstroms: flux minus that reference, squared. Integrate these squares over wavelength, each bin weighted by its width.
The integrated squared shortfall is 13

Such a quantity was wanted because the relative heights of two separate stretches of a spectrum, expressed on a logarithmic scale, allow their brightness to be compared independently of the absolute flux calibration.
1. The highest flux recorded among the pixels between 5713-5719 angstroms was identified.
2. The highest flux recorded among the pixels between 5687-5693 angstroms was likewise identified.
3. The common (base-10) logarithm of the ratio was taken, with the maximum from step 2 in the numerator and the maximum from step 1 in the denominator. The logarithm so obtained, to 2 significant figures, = 0.0079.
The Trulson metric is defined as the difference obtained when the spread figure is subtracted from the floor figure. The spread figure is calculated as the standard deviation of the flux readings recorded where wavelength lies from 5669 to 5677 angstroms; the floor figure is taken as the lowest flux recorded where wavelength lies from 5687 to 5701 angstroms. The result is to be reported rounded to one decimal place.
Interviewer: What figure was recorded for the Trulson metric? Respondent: 15.1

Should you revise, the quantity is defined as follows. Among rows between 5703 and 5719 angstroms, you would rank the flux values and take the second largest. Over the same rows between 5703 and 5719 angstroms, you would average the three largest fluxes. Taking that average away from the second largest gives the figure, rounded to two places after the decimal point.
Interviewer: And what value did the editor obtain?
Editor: 0.13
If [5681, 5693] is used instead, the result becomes 0.00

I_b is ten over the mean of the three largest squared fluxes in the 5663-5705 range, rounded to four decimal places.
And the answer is 0.0349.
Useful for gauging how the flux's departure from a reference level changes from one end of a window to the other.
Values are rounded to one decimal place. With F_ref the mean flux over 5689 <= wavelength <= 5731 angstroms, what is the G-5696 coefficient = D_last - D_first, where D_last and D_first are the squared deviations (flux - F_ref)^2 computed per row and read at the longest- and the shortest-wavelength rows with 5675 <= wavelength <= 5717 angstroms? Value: -0.6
